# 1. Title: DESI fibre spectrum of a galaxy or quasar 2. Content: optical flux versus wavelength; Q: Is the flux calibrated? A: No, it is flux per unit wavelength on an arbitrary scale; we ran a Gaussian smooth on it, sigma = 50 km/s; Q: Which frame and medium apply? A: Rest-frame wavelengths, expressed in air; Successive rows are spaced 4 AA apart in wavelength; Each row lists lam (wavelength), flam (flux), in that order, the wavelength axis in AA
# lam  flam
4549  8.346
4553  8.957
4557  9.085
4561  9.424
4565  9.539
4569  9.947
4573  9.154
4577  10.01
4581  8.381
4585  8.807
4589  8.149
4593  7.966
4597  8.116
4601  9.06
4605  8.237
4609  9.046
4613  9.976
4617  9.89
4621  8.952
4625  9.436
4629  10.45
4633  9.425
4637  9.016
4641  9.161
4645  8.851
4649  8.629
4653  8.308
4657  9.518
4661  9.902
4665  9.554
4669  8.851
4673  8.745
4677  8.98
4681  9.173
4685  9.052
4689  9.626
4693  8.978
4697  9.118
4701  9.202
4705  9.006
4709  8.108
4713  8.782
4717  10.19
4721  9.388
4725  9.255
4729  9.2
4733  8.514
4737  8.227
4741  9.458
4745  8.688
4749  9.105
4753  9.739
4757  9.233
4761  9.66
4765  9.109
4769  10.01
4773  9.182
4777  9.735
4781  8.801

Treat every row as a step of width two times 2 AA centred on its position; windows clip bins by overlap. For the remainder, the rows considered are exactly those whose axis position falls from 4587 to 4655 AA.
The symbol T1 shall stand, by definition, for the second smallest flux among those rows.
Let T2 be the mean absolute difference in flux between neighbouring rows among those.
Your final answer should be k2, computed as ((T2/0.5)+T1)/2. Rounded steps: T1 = 8.116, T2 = 0.55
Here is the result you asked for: 4.61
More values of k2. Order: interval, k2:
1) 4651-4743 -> 4.62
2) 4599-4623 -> 5.19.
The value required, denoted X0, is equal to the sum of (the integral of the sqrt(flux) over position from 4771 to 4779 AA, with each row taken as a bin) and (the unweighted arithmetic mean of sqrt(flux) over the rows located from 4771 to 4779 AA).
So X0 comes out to 28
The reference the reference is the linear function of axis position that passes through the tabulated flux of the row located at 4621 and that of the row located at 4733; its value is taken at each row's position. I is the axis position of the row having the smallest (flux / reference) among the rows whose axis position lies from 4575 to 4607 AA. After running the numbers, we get 4593 AA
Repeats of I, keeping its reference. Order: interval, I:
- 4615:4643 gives 4621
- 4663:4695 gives 4673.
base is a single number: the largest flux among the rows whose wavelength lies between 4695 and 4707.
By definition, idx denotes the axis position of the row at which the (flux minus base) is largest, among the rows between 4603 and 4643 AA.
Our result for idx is 4629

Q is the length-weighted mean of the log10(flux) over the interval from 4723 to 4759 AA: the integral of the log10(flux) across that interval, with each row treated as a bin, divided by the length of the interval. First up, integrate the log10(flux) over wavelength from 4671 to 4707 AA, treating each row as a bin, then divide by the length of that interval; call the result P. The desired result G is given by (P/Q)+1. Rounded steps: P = 0.959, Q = 0.956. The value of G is 2.00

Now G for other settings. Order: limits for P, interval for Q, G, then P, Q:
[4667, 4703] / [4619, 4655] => 2.00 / 0.958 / 0.960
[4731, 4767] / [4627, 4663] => 1.99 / 0.958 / 0.965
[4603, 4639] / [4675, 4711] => 2.02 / 0.971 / 0.955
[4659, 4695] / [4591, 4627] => 2.01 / 0.964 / 0.951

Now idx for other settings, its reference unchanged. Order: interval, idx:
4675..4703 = 4689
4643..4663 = 4661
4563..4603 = 4577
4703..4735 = 4717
